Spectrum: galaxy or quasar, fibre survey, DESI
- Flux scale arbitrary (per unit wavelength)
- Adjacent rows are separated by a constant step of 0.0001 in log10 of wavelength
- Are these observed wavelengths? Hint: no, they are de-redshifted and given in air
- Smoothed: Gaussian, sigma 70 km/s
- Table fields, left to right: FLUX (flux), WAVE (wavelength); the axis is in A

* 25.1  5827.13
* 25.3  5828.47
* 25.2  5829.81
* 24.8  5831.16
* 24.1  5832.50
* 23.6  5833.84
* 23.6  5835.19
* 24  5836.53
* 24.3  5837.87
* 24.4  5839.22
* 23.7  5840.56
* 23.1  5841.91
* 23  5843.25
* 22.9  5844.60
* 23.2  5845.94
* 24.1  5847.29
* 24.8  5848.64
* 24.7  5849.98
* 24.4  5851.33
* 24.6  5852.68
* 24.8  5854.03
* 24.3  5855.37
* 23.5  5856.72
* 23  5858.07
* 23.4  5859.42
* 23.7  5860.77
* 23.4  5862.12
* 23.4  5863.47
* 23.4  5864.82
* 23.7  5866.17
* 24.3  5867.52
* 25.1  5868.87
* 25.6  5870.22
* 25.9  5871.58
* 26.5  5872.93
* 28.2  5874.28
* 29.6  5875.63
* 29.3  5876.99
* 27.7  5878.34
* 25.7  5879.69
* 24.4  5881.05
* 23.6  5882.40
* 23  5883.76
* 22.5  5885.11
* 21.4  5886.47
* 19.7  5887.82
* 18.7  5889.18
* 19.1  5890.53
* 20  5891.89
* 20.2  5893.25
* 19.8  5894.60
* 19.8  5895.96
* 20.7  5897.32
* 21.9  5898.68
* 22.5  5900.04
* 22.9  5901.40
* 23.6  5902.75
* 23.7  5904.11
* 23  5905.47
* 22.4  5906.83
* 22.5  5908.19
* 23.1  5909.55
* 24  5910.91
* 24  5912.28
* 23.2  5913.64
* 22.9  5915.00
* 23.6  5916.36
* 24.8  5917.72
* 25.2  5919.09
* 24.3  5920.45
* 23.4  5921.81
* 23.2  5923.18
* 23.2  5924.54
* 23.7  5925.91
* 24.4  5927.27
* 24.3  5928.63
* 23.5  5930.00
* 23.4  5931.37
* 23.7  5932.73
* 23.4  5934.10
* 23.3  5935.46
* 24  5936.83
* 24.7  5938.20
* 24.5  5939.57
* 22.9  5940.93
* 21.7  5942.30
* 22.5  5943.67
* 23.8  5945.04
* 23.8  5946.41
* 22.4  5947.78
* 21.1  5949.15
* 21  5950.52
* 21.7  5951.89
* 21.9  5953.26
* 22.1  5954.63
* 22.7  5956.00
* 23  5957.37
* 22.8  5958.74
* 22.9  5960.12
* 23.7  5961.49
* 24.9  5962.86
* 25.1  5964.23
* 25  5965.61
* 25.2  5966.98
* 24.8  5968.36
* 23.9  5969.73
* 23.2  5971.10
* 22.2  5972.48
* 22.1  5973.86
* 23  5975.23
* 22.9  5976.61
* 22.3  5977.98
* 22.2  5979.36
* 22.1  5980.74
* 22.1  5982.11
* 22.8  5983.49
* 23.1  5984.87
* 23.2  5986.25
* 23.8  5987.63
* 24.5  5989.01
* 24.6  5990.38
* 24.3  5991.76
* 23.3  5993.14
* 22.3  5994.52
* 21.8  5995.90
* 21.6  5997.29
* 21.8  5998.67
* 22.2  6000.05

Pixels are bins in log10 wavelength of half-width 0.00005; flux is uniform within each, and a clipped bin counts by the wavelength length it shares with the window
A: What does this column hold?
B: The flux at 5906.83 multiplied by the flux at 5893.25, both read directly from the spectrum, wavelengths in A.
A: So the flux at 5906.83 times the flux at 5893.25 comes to 452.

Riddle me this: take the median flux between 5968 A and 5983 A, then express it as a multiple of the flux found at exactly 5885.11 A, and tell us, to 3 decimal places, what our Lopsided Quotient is 0.991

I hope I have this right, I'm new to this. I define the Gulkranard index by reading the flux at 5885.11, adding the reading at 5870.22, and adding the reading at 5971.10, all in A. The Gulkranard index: 71.3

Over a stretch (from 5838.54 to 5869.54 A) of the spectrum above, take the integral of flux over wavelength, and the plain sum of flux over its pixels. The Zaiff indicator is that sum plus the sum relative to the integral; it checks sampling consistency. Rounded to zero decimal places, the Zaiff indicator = 550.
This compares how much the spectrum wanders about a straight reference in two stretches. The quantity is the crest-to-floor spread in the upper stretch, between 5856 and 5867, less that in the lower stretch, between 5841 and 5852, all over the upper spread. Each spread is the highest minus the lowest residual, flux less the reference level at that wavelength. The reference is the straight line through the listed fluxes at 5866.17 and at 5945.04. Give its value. -1.7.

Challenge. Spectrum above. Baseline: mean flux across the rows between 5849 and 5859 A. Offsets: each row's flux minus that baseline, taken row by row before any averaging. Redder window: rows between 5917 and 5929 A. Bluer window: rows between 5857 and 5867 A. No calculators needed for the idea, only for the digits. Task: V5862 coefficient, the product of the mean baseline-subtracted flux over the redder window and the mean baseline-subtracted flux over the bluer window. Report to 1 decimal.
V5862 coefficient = 0.1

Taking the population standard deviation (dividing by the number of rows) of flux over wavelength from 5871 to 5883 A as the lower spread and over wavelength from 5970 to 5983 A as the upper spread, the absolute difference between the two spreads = 1.6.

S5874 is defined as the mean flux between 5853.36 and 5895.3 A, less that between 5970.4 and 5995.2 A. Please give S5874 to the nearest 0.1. 0.8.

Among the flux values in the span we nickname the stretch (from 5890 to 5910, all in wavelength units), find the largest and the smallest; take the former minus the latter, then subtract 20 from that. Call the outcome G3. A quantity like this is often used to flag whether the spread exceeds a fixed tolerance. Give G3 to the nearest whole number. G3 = -15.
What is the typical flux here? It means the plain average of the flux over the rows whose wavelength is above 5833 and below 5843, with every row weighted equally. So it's 23.8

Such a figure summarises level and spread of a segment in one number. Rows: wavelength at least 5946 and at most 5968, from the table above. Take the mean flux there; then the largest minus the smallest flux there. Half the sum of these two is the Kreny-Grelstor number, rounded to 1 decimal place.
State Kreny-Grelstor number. 13.6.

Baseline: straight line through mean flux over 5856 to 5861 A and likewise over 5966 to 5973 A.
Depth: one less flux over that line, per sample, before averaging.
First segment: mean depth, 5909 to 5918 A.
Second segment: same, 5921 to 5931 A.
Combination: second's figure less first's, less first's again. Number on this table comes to 0.0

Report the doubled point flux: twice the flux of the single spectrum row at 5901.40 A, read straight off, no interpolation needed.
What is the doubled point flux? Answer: 45.8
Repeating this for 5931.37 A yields 46.8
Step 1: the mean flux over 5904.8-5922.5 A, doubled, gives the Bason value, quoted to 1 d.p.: 47.1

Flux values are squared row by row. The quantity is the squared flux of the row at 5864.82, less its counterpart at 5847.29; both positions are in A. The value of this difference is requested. -33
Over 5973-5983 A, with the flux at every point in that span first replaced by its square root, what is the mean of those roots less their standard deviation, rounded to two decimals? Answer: 4.69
